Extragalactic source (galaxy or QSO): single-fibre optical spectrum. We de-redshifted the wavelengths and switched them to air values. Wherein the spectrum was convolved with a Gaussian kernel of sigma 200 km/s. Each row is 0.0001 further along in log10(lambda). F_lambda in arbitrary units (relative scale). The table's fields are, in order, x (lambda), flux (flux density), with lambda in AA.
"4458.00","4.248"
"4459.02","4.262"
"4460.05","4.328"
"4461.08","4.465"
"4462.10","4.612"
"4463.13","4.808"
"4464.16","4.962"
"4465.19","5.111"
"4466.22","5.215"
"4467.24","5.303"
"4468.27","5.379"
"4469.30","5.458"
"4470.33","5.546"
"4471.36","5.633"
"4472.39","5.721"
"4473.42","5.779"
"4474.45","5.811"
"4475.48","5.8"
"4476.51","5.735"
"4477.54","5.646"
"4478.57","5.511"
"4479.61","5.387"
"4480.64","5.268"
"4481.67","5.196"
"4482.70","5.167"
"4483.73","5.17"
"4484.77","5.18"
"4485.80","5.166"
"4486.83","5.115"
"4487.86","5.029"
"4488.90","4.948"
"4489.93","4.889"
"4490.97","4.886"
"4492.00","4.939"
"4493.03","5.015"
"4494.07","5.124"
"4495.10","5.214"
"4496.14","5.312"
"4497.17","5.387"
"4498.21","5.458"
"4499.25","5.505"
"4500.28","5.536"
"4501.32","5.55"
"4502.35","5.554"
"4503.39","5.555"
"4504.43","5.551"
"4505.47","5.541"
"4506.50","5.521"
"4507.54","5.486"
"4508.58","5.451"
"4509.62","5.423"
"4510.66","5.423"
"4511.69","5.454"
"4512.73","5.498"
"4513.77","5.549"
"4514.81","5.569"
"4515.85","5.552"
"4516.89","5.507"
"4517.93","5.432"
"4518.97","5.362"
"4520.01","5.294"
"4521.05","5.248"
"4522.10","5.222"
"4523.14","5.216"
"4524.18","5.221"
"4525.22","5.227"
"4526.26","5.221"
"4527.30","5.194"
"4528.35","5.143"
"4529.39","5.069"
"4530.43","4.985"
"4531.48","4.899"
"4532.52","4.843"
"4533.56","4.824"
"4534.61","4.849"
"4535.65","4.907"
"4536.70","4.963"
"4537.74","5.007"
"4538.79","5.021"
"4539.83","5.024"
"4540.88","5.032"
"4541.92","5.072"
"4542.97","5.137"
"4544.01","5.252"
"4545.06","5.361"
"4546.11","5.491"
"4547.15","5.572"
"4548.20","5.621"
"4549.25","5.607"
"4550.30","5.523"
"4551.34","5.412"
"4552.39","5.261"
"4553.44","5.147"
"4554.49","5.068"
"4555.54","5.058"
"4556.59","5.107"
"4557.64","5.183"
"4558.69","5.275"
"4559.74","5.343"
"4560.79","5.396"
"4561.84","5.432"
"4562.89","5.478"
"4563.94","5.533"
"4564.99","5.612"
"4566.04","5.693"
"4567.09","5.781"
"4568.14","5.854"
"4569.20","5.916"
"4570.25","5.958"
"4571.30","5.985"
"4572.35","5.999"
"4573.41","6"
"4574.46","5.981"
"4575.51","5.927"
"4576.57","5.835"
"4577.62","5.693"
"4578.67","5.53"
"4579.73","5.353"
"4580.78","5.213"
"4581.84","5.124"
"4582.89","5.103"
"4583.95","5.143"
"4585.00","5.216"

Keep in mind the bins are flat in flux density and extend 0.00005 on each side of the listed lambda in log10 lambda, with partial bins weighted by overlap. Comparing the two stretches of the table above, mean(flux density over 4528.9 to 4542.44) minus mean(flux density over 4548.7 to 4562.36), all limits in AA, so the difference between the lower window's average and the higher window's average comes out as -0.33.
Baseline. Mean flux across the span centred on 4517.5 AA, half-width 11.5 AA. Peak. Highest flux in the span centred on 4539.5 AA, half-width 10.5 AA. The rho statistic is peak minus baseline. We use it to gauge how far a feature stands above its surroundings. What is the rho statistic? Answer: 0.25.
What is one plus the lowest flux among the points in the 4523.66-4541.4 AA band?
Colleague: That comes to 5.82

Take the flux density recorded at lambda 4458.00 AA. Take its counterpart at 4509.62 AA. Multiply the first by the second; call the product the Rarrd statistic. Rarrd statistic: 23.0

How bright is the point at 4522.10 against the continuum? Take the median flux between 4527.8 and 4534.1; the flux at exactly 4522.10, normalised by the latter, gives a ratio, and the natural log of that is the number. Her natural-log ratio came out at 0.055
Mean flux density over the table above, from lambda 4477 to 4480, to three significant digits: 5.51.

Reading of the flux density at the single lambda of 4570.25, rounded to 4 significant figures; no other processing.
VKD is 5.958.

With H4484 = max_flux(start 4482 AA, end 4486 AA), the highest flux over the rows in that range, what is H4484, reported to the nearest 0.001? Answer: 5.180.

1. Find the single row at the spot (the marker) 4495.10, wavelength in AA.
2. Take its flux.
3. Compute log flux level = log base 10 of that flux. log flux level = 0.72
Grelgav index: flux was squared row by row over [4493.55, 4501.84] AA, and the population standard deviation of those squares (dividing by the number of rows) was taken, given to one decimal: 1.6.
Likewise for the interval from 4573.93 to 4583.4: 3.6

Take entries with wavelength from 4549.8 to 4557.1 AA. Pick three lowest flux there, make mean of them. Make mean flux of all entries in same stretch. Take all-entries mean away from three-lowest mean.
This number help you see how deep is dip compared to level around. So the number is -0.147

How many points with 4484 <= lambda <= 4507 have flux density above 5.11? 16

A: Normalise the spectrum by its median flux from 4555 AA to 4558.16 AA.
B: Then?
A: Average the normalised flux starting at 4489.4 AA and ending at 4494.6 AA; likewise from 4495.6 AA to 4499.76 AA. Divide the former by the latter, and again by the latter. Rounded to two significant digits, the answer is 0.87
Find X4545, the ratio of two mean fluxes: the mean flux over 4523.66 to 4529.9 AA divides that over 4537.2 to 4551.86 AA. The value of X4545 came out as 1.02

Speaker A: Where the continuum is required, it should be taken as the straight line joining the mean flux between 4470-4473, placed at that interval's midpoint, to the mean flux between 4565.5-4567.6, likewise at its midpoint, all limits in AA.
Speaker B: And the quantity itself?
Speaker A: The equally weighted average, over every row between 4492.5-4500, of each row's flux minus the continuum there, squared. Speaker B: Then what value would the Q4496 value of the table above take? 0.2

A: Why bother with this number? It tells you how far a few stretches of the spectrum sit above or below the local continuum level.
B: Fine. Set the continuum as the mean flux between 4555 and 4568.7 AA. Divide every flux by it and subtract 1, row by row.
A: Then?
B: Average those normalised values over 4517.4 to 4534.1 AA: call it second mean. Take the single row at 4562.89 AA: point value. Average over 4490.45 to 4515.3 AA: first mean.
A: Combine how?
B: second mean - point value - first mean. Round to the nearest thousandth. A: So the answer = -0.052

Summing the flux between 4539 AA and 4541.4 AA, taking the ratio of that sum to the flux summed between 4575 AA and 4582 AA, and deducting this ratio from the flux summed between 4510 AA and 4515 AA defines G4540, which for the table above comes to 27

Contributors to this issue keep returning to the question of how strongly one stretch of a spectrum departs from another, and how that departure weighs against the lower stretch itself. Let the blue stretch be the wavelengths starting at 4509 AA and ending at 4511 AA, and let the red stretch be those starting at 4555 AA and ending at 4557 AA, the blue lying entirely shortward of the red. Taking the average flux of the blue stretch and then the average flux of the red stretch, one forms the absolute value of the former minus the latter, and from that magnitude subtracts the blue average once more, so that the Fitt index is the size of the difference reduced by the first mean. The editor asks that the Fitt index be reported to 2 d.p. -5.08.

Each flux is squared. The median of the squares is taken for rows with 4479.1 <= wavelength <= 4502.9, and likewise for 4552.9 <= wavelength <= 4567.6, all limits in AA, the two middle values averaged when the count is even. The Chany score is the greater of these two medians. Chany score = 28.8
